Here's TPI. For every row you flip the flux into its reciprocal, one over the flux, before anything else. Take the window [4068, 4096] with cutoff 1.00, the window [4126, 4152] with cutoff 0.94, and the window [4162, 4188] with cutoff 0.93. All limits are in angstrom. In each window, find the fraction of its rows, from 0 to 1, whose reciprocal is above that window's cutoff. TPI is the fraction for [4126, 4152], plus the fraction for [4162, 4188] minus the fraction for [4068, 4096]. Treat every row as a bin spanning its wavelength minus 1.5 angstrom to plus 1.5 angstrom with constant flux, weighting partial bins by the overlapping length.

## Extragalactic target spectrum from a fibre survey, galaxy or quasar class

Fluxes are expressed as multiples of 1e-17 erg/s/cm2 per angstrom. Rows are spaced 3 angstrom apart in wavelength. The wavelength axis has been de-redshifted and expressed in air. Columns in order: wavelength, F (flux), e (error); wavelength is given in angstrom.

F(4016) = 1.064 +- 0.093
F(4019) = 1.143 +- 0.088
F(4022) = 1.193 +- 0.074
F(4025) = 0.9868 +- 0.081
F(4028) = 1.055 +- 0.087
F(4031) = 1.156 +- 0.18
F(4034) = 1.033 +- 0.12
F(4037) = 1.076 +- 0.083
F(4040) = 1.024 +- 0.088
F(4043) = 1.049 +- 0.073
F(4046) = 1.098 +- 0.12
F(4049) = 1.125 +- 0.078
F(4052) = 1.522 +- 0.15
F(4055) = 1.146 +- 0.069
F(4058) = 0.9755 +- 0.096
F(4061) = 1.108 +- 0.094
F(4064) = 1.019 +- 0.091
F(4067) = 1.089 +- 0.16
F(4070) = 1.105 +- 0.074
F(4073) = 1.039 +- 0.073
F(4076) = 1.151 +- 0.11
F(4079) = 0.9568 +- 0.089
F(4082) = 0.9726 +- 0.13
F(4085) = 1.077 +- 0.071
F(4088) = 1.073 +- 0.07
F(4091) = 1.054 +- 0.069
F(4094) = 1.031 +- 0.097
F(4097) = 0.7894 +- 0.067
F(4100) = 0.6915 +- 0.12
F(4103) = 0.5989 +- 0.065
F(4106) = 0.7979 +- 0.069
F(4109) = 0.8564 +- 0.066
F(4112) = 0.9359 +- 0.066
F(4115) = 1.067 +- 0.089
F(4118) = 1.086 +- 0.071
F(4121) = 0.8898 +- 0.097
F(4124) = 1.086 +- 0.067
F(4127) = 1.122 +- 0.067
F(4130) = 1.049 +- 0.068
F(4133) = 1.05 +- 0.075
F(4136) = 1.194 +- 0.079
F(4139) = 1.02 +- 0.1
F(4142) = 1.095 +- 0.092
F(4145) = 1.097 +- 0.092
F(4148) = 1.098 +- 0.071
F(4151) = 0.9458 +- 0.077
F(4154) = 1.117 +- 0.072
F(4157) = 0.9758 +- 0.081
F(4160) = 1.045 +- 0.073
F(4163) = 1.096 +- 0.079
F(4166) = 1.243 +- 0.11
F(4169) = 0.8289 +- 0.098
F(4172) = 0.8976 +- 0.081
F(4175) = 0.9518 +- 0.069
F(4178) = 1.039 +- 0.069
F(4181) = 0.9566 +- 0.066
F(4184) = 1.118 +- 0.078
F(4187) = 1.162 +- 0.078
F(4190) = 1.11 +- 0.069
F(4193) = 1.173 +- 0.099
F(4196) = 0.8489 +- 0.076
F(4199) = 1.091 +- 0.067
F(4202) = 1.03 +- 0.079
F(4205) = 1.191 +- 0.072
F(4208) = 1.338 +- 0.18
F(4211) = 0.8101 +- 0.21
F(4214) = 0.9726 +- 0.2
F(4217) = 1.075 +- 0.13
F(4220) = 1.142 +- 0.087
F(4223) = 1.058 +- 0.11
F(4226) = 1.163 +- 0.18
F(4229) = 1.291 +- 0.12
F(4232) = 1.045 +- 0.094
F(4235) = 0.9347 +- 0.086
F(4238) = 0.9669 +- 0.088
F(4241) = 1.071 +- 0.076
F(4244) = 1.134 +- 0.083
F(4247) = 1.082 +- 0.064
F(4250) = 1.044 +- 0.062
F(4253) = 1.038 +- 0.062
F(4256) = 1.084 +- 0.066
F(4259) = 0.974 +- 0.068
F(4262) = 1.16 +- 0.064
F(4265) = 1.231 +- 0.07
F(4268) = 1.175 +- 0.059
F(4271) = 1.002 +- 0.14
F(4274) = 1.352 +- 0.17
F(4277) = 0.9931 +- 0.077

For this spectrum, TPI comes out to 0.78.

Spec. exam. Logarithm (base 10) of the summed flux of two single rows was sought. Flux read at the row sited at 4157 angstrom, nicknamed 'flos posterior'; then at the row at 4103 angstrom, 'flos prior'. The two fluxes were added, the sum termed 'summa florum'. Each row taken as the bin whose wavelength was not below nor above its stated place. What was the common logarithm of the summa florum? 0.20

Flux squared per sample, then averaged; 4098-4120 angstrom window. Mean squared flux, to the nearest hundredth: 0.77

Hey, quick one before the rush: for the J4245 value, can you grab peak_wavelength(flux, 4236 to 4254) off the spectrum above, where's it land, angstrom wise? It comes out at 4244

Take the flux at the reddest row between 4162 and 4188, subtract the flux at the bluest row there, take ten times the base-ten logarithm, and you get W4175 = -11.8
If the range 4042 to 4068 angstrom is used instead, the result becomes -14.0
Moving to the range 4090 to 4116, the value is -18.9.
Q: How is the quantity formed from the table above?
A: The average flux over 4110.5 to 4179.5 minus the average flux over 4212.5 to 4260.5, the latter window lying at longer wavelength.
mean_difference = -0.027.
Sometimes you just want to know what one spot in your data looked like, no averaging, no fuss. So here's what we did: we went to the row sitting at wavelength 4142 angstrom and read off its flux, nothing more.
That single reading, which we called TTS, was 1.095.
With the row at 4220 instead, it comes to 1.142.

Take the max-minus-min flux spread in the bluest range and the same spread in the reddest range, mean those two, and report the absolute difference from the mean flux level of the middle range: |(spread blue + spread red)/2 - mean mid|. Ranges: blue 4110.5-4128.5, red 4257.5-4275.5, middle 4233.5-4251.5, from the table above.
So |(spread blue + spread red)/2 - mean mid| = 0.73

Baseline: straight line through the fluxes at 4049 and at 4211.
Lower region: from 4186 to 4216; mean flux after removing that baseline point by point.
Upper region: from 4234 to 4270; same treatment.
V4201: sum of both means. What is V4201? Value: 0.59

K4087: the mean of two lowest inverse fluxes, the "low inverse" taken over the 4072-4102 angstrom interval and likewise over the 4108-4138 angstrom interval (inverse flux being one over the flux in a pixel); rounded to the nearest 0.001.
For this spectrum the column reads 0.853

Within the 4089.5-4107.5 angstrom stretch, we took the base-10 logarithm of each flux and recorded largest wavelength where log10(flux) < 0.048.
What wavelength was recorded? 4106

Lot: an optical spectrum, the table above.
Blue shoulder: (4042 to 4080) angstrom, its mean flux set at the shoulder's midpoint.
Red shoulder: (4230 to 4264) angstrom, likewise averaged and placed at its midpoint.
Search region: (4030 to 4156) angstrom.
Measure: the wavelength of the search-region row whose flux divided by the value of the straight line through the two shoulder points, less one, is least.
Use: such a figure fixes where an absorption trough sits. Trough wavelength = 4103 angstrom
